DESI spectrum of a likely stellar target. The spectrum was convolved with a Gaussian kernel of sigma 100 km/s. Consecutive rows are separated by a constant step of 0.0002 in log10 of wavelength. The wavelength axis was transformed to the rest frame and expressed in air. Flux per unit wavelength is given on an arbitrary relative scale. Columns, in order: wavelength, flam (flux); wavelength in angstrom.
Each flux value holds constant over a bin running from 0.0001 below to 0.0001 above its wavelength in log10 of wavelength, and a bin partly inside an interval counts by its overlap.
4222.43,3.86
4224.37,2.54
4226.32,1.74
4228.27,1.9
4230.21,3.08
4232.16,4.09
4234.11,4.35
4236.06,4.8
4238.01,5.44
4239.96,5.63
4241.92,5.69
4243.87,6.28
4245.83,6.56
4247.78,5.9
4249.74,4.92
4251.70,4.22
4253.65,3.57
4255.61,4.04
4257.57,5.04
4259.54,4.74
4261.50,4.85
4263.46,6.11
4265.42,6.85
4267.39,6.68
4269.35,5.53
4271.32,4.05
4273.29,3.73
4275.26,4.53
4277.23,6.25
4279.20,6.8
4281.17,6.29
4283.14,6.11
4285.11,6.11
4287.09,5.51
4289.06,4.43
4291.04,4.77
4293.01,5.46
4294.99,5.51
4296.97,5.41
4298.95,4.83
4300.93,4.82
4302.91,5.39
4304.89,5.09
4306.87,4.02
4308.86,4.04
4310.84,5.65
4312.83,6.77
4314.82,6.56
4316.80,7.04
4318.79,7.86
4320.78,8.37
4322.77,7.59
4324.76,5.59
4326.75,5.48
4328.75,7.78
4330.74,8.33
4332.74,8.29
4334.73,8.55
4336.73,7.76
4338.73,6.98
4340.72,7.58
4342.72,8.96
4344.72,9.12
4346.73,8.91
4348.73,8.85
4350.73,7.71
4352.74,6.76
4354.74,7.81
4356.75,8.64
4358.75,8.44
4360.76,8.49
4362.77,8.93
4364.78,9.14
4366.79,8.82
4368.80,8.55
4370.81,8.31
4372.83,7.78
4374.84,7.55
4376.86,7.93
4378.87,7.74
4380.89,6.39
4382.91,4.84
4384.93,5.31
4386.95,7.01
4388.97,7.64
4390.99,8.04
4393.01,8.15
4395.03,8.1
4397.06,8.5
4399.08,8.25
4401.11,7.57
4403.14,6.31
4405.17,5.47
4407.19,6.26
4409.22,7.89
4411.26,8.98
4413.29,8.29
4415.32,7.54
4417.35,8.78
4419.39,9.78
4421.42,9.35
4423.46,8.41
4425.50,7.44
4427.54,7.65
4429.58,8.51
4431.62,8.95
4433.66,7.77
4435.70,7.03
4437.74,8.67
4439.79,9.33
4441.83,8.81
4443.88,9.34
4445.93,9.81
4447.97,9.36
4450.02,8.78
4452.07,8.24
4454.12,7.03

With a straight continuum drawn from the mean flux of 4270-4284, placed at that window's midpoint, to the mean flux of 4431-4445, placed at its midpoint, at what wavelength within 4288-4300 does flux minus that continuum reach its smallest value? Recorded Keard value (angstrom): 4289.06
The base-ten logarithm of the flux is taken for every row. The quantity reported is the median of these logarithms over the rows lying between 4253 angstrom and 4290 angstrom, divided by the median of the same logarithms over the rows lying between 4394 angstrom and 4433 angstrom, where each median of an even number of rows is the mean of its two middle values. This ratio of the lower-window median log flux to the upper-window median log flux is 0.809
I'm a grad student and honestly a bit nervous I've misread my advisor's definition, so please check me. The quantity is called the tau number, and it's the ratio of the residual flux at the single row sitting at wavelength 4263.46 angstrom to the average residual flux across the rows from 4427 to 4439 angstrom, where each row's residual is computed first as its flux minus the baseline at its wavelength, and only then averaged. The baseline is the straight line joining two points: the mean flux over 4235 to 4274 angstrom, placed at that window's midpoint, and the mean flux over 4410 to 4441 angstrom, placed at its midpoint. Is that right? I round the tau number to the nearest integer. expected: -2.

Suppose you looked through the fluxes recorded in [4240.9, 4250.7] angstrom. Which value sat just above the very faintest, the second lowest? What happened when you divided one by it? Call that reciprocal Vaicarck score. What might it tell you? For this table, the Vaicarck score 0.18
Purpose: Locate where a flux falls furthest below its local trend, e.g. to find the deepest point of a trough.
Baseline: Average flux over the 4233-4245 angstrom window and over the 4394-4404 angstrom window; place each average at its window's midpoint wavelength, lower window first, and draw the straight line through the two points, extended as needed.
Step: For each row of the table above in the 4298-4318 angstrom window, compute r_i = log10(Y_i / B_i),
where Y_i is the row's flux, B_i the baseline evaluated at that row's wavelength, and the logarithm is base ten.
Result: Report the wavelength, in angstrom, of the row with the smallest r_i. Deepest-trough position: 4306.87 angstrom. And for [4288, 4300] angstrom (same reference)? 4289.06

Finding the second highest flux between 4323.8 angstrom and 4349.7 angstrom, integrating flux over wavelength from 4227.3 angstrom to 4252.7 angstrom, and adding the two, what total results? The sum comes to 132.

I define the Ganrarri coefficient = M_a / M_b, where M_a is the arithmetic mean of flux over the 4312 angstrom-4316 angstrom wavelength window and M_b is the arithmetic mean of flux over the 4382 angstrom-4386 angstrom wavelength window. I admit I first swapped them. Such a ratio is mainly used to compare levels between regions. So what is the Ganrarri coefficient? 1.31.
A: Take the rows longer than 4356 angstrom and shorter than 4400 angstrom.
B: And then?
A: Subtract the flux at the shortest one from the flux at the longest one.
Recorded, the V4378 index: -0.4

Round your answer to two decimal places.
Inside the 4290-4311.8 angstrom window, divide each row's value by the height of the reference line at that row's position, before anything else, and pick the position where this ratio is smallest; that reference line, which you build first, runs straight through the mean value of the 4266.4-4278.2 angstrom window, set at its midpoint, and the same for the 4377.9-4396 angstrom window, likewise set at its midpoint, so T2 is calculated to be 4308.86 angstrom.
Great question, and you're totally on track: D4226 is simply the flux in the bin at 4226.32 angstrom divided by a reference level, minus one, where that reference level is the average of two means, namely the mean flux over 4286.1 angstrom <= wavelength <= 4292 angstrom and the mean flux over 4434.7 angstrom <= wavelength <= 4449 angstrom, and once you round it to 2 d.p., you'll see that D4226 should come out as -0.75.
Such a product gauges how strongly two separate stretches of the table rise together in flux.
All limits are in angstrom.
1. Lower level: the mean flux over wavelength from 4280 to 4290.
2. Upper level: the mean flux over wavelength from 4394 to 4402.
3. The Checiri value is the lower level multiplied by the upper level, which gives 46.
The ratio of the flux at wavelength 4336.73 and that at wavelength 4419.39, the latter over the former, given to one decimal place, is 1.3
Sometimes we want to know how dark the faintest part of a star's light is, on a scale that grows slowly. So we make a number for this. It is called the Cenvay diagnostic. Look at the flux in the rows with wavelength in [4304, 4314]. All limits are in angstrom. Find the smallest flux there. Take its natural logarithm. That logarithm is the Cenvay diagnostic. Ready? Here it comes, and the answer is 1.39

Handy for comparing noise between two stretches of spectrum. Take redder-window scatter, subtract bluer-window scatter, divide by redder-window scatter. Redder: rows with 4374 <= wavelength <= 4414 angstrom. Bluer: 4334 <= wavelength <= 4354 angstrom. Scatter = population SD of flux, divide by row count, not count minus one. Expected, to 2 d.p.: 0.27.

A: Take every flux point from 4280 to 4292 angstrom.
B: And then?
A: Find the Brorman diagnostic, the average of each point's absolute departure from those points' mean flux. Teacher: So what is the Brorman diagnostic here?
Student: 0.63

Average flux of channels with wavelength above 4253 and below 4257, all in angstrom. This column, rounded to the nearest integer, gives 4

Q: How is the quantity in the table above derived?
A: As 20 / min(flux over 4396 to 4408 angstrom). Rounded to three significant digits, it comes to 3.66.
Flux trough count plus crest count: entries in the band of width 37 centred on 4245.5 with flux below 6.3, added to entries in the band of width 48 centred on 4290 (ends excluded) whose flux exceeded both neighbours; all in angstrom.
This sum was 21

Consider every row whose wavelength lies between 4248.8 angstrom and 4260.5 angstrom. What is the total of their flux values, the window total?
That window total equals 27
